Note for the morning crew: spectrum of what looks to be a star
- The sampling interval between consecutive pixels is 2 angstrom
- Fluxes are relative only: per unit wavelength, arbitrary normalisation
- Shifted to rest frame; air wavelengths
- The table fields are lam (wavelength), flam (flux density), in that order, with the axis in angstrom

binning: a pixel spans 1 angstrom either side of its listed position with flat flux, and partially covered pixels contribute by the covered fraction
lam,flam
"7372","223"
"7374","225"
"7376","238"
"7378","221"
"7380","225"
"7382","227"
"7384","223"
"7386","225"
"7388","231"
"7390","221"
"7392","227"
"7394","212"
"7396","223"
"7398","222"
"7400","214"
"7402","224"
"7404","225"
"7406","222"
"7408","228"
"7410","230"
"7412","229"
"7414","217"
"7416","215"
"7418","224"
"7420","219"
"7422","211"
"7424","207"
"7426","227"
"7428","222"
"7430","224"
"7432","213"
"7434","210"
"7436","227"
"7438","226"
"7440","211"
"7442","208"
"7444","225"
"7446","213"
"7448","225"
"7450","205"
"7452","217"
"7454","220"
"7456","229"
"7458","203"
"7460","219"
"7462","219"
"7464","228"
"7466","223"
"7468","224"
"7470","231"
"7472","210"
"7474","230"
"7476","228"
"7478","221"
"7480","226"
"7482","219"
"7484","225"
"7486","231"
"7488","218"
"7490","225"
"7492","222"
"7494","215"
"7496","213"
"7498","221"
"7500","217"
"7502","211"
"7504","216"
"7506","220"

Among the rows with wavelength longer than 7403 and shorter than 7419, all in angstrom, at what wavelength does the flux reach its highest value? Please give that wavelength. 7410 angstrom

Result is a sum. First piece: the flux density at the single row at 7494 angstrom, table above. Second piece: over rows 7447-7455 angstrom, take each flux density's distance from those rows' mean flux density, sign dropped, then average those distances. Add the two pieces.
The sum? 221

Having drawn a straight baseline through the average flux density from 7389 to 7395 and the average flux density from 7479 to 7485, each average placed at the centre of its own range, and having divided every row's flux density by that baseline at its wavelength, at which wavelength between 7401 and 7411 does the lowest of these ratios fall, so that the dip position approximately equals 7406 angstrom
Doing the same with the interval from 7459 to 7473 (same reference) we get 7472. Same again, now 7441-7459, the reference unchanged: 7458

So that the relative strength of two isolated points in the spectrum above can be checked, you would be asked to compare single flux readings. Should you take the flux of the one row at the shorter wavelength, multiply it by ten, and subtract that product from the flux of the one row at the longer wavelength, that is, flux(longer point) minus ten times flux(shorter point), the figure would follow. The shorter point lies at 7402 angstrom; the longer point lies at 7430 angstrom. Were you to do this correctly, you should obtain -2016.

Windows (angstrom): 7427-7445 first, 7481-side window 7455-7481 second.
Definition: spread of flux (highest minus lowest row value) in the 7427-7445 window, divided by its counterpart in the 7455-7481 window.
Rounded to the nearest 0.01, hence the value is 0.68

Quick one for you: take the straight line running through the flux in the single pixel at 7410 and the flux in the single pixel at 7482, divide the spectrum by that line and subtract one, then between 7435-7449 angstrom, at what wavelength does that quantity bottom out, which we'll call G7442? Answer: 7442 angstrom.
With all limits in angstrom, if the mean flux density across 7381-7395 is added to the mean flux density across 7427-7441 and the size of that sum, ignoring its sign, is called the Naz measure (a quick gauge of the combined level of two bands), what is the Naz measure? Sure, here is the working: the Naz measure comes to 443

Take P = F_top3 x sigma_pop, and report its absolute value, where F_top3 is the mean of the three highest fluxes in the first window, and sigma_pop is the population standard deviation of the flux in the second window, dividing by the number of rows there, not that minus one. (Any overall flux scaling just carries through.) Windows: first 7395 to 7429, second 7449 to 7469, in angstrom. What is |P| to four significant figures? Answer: 1886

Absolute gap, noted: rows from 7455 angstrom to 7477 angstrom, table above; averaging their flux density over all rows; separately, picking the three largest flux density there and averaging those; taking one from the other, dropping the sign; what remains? 7.8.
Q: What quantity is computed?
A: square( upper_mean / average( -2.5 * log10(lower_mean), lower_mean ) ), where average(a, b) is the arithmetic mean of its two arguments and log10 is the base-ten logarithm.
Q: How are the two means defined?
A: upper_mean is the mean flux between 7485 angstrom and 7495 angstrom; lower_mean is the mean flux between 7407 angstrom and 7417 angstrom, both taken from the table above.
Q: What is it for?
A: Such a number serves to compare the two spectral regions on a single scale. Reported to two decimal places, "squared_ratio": 4.16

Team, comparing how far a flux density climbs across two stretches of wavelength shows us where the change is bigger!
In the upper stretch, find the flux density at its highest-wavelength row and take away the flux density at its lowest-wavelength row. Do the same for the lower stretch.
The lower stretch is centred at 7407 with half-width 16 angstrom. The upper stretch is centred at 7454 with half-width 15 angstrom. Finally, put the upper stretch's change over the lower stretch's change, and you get -0.81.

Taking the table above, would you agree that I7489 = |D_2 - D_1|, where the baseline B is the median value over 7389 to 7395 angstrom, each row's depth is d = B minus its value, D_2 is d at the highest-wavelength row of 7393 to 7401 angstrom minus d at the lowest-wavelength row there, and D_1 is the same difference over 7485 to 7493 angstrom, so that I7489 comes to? 11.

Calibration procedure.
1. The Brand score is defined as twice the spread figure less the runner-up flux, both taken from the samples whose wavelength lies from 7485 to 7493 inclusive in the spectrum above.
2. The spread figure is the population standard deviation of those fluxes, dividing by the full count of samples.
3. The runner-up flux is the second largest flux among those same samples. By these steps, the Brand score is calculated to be -216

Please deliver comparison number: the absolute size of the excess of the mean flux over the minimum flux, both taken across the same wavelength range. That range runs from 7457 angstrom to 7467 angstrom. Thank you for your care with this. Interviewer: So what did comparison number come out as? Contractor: 15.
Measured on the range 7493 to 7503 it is 4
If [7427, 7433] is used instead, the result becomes 7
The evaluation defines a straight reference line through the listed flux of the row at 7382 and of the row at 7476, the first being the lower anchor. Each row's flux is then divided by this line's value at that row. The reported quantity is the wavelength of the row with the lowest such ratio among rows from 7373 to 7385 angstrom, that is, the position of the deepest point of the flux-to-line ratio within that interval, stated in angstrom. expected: 7378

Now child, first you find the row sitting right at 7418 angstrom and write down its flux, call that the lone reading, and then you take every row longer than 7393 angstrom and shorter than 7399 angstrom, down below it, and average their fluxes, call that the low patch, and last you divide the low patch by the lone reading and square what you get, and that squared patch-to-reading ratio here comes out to 0.96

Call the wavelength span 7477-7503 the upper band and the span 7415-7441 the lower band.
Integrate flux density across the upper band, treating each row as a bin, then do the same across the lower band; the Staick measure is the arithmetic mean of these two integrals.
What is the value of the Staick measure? 5700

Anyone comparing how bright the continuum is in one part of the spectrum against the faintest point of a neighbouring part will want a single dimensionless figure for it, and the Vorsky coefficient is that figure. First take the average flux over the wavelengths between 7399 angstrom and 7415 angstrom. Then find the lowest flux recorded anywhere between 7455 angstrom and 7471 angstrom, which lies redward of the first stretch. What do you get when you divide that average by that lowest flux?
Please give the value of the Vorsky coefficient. 1.10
